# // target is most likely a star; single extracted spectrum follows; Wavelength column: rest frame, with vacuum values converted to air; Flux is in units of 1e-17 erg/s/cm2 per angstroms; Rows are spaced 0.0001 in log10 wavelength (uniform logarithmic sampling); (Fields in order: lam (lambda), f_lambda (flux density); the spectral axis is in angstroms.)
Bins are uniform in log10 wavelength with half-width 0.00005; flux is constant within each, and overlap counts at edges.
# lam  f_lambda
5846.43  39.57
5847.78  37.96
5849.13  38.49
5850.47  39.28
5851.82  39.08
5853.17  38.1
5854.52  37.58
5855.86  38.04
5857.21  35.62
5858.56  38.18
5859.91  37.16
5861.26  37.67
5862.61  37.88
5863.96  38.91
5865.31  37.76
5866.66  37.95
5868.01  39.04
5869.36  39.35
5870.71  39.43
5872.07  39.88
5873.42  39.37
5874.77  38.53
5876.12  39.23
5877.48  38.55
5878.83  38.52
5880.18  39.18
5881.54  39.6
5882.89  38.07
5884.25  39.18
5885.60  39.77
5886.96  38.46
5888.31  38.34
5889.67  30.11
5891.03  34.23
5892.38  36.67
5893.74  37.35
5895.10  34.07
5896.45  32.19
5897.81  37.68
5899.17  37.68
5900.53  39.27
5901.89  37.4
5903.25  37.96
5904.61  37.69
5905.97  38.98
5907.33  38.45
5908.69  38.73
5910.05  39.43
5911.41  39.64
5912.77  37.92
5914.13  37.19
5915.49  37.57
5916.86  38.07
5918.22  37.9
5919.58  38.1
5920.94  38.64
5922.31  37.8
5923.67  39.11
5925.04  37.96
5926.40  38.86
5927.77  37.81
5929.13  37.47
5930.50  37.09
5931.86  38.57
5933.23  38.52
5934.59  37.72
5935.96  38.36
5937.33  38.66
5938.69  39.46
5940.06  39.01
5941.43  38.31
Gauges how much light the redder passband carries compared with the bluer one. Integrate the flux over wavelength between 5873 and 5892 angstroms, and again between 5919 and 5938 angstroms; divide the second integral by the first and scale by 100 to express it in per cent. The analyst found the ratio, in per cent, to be 101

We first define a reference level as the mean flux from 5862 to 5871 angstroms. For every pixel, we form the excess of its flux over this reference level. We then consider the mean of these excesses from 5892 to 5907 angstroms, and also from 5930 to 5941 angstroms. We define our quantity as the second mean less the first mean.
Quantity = 1.4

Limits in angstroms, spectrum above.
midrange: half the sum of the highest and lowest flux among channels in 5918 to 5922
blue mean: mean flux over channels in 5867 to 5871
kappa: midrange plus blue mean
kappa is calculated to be 77.5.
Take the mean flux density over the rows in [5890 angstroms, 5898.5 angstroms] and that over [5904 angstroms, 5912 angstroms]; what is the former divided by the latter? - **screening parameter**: 0.91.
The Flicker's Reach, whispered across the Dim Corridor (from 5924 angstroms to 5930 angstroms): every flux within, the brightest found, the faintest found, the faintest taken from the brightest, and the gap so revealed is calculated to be 1.4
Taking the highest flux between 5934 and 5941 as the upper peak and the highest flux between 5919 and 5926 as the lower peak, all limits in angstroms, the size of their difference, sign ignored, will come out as 0.35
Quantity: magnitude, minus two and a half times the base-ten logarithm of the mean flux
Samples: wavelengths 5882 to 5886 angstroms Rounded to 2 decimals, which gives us -3.98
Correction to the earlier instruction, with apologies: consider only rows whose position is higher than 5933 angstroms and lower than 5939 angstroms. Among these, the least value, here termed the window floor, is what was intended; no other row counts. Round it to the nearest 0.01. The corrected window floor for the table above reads 37.72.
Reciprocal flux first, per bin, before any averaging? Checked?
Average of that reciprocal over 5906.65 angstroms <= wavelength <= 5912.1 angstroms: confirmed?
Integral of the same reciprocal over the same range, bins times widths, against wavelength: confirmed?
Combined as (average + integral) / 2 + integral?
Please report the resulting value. 0.222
